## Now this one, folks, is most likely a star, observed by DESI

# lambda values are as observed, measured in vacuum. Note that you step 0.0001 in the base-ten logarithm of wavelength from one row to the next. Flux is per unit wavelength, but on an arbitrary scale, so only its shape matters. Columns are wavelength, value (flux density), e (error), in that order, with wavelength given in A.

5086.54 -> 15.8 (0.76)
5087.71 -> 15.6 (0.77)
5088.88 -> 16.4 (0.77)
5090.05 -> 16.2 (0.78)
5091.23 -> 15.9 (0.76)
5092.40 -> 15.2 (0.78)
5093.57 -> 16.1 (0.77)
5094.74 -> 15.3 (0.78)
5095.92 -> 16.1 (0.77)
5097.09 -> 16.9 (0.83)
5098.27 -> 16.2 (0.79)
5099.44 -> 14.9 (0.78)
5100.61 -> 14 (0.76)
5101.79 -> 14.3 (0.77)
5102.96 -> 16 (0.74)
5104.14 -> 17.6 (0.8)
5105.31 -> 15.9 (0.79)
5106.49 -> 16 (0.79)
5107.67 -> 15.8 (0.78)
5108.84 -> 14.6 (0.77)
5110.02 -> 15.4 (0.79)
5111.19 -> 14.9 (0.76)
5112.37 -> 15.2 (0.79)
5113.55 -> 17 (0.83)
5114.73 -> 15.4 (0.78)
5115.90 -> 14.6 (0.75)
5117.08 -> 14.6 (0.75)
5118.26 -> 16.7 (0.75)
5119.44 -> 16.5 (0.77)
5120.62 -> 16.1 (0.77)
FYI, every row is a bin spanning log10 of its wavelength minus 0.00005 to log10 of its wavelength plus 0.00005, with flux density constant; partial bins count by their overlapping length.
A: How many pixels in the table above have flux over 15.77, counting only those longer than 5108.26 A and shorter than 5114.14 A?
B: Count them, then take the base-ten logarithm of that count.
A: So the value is 0.00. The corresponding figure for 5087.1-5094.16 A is 0.60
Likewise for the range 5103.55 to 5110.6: 0.60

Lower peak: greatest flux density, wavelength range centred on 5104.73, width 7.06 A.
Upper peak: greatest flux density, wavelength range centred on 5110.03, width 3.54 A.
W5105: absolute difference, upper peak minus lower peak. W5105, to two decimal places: 2.20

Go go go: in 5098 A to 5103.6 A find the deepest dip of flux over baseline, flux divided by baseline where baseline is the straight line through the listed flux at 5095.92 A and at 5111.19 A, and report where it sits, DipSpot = 5100.61 A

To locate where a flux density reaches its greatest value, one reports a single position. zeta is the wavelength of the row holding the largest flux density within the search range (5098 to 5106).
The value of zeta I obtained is 5104.14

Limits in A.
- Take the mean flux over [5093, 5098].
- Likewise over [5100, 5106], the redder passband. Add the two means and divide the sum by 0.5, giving 63.3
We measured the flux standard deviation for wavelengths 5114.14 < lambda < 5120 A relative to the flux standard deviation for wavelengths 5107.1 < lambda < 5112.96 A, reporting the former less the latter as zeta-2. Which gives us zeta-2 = 0.5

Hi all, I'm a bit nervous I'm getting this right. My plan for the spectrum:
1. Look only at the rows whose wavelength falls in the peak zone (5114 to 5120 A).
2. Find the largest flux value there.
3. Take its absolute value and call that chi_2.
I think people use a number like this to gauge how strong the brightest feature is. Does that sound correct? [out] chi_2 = 16.7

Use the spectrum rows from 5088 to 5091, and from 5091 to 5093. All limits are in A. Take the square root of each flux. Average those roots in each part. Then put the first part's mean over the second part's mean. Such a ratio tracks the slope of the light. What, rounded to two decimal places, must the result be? 1.02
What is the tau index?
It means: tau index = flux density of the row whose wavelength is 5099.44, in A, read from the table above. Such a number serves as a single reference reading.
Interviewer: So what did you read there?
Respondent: 14.9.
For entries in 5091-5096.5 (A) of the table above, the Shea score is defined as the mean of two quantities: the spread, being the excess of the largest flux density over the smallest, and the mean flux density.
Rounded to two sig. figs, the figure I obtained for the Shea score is 8.3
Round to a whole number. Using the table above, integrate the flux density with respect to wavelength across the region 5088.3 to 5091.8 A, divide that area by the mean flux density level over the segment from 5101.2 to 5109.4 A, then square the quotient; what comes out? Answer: 13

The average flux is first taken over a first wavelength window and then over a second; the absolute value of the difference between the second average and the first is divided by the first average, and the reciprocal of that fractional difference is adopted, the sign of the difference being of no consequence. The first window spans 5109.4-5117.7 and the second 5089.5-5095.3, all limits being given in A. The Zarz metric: 35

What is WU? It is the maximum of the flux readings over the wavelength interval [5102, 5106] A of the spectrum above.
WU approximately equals 17.6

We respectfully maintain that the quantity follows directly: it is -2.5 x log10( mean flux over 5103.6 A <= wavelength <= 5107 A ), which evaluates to -3.04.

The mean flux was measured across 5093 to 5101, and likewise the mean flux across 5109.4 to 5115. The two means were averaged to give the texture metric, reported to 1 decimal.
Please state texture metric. 15.6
